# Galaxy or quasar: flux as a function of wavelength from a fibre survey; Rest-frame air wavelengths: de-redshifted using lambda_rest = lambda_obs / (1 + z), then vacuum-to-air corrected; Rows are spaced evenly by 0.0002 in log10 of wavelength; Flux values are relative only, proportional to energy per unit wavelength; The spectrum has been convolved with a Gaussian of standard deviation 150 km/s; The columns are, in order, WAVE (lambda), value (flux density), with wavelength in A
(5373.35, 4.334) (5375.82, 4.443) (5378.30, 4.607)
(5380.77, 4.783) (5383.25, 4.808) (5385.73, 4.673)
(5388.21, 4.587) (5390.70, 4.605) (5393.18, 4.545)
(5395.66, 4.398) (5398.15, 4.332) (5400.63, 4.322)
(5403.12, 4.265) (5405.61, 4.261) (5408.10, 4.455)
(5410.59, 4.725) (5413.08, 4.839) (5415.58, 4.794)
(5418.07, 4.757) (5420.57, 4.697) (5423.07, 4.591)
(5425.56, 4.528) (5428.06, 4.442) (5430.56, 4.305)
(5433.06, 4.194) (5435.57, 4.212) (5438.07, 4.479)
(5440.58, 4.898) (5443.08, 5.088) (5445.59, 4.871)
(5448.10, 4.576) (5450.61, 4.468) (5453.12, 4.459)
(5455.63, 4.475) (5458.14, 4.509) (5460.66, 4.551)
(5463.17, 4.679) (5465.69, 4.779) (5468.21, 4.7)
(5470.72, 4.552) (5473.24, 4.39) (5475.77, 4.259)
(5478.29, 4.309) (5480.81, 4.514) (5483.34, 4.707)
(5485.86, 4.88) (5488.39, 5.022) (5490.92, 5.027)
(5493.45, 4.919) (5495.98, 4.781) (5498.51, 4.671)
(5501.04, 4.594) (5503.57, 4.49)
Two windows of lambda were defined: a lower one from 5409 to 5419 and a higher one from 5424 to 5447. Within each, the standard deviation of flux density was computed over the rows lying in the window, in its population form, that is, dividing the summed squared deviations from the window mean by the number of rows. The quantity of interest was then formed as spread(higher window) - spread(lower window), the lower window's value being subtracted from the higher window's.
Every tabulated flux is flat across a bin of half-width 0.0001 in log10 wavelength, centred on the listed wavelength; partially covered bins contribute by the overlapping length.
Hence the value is 0.26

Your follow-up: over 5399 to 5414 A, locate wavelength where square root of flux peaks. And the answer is 5413.08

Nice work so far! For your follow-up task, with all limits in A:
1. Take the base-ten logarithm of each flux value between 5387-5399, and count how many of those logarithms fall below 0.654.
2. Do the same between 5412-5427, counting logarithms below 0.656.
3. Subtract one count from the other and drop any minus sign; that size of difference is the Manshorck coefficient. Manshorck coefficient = 1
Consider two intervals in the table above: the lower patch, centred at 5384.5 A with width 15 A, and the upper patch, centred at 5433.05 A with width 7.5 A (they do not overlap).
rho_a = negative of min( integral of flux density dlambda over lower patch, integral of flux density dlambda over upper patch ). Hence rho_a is -32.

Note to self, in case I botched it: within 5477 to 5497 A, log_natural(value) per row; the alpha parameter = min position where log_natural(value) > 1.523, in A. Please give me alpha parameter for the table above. 5483.34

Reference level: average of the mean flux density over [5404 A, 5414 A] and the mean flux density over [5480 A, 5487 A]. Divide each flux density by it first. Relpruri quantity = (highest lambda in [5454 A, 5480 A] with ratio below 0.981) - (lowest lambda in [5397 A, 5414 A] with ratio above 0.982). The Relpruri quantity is 67.7 A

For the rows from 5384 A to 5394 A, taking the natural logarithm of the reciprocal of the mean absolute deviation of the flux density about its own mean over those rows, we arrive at 3.3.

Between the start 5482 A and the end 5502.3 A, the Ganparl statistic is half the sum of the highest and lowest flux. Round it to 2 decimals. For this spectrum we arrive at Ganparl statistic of 4.81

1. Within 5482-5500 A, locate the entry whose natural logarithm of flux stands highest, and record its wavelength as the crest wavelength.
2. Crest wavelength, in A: 5490.92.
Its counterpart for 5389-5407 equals 5390.70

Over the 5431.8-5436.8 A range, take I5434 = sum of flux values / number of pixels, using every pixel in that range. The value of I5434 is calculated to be 4.20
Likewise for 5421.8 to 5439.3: 4.39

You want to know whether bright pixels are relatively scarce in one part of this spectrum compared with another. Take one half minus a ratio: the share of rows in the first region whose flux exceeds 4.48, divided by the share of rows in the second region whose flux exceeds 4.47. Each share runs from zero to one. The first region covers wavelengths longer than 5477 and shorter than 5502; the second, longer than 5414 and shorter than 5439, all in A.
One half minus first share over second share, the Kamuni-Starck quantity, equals -1.0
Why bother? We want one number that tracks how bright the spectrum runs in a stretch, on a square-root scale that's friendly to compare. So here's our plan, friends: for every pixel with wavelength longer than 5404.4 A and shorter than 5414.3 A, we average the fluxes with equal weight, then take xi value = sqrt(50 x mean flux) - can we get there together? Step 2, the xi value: 15.1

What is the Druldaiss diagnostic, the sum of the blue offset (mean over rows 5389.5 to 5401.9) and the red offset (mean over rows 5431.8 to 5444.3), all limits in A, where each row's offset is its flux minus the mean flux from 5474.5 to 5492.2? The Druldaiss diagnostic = -0.33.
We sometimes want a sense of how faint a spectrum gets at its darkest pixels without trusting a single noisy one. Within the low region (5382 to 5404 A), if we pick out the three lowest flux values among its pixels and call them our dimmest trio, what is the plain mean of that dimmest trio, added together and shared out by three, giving 4.31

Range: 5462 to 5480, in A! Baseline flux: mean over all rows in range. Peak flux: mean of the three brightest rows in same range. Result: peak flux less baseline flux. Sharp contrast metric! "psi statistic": 0.20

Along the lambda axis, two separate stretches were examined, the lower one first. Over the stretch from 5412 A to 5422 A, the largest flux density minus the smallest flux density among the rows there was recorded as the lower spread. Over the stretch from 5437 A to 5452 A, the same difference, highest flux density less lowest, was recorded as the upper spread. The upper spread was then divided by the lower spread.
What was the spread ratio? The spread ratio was 4.4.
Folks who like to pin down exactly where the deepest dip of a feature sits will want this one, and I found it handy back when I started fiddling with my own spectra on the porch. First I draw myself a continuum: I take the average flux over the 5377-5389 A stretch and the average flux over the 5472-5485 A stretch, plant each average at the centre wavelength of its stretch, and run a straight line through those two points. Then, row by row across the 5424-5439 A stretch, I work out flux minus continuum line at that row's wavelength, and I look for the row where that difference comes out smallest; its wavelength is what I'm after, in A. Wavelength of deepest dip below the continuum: 5433.06 A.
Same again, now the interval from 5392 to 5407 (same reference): 5403.12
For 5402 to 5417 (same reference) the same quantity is 5403.12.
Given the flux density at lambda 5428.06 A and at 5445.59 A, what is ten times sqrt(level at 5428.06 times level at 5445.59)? 46.5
